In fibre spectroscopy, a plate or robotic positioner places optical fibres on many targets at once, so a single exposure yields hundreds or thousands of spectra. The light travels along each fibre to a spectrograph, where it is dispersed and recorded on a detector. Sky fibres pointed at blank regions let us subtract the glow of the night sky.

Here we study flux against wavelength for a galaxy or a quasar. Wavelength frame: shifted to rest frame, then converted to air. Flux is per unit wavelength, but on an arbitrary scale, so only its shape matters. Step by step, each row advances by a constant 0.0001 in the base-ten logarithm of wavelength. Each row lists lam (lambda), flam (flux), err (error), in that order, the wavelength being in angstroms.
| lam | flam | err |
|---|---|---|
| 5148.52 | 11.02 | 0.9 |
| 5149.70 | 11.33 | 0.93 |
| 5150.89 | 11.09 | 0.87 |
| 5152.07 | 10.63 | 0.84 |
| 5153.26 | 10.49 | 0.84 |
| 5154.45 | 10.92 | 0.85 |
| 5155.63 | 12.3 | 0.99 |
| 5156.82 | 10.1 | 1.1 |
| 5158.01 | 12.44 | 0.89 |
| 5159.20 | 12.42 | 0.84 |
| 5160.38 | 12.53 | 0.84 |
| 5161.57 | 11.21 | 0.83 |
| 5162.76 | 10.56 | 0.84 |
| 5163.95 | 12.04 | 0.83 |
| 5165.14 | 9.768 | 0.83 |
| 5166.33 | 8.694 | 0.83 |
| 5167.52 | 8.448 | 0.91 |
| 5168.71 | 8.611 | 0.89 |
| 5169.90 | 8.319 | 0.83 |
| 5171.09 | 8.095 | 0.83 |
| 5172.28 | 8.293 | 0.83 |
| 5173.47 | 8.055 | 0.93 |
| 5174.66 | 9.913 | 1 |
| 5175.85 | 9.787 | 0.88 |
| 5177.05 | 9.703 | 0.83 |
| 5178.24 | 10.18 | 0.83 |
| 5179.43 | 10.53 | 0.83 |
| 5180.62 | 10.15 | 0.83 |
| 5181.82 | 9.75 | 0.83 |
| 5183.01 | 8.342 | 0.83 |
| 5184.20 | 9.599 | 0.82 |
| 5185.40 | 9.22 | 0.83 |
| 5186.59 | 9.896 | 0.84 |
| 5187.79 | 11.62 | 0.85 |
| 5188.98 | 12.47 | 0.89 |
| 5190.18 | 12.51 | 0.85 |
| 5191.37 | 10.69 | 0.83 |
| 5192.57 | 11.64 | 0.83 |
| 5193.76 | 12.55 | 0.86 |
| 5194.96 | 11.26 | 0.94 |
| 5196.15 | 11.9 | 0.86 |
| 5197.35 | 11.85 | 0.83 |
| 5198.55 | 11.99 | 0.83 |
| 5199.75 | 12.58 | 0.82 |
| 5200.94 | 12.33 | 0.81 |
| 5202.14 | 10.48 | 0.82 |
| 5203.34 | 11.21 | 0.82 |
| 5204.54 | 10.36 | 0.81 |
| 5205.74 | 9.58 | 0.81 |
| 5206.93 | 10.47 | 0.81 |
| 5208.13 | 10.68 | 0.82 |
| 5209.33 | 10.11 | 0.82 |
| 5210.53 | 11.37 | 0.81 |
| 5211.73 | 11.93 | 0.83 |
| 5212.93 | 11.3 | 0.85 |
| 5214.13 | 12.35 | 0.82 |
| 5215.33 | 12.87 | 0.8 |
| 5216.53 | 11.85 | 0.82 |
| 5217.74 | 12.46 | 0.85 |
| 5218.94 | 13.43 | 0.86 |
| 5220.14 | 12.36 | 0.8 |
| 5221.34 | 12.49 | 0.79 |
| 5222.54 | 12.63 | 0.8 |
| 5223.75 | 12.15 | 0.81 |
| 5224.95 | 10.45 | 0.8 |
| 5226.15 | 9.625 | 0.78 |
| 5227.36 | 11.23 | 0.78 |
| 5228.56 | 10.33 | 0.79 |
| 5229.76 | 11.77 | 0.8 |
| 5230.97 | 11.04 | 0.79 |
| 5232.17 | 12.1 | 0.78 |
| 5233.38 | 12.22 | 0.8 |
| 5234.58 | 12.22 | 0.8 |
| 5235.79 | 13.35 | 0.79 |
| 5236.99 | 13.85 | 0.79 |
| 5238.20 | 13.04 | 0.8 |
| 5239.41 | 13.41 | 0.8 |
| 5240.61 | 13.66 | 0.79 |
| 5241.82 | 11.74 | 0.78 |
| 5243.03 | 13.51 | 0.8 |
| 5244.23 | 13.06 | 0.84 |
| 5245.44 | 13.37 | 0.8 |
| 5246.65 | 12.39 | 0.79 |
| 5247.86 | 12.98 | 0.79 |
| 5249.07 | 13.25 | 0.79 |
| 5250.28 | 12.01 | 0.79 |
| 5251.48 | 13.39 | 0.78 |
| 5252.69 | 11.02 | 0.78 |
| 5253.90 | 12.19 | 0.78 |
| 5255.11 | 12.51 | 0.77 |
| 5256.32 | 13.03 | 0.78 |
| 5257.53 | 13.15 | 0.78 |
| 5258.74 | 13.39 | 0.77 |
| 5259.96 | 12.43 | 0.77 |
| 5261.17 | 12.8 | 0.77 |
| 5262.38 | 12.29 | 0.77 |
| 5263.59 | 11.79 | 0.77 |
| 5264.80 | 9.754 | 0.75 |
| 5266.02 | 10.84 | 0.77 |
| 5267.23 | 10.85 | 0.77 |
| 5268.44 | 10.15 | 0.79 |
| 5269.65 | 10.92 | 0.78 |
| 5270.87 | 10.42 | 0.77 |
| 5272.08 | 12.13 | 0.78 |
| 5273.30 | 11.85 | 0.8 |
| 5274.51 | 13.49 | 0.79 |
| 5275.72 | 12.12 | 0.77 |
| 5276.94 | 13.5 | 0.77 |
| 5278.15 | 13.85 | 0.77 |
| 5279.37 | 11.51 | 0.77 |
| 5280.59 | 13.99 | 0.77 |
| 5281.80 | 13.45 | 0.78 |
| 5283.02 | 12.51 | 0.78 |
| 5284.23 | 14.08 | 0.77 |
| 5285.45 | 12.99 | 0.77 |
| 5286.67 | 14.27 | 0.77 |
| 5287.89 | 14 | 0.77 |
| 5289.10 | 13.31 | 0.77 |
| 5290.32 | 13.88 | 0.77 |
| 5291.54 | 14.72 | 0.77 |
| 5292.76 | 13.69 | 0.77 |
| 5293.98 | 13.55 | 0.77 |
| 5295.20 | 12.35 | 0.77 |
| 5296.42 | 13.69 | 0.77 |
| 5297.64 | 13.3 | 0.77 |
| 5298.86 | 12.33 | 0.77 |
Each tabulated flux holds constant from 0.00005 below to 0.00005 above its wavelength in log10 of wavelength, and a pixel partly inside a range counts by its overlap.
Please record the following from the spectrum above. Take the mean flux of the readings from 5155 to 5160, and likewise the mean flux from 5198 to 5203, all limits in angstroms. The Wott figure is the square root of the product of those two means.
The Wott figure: 11.8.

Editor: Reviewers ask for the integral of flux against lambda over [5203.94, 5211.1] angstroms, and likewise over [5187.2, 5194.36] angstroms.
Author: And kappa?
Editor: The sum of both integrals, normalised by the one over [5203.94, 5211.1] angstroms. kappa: 2.1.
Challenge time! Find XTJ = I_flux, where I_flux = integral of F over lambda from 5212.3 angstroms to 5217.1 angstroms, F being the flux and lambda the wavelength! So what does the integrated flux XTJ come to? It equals 58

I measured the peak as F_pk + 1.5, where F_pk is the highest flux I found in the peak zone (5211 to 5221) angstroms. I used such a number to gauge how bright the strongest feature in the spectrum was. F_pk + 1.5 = 14.9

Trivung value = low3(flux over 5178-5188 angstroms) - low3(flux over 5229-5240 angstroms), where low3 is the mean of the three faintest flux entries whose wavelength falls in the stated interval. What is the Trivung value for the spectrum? -2.6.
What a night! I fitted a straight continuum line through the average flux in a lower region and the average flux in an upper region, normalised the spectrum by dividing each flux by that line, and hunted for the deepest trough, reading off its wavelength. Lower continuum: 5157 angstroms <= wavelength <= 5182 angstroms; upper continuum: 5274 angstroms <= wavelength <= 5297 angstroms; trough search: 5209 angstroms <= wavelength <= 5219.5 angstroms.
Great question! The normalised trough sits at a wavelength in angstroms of 5209.33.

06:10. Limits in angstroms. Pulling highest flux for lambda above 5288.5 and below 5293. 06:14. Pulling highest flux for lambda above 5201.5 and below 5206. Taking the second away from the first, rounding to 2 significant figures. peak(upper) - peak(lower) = 3.5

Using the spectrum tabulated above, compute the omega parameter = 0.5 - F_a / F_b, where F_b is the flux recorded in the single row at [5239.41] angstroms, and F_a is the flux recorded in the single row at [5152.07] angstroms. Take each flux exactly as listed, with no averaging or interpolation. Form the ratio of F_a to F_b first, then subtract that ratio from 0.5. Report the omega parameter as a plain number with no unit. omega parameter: -0.29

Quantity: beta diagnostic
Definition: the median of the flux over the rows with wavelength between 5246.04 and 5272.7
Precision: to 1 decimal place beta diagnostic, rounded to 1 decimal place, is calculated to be 12.2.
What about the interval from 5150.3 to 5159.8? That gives 11.0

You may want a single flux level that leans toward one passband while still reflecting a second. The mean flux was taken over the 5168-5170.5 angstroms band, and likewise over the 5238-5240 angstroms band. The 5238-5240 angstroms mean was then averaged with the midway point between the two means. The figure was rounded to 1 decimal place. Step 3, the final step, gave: 12.0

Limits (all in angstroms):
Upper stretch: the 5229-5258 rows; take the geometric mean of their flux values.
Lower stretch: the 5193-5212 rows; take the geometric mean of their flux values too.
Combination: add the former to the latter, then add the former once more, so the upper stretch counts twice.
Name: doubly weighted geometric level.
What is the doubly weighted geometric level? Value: 36.6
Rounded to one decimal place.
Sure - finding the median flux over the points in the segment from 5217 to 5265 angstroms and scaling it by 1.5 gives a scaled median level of 18.7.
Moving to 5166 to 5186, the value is 13.8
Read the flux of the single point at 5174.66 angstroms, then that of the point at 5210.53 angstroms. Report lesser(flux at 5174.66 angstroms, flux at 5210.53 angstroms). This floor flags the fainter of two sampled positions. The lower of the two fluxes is 9.9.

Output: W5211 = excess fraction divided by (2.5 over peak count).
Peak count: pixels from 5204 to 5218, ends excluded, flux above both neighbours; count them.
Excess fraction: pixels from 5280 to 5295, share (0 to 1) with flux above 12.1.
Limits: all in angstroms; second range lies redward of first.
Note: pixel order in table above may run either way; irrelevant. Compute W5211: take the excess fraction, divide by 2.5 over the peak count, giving 1.20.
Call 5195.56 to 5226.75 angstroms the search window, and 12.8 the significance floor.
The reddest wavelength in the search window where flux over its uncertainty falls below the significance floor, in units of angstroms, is 5226.15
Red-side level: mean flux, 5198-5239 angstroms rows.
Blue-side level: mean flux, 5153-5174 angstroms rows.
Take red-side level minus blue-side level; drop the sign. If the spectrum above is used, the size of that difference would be 1.5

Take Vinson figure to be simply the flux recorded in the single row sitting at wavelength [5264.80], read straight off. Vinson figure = 9.754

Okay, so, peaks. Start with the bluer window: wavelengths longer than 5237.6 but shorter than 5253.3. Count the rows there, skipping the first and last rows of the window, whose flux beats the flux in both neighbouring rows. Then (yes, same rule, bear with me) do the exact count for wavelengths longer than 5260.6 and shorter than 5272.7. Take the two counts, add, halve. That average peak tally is 3.5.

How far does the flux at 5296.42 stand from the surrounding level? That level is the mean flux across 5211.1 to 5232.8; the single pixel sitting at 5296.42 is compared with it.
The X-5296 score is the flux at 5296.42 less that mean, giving 1.9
